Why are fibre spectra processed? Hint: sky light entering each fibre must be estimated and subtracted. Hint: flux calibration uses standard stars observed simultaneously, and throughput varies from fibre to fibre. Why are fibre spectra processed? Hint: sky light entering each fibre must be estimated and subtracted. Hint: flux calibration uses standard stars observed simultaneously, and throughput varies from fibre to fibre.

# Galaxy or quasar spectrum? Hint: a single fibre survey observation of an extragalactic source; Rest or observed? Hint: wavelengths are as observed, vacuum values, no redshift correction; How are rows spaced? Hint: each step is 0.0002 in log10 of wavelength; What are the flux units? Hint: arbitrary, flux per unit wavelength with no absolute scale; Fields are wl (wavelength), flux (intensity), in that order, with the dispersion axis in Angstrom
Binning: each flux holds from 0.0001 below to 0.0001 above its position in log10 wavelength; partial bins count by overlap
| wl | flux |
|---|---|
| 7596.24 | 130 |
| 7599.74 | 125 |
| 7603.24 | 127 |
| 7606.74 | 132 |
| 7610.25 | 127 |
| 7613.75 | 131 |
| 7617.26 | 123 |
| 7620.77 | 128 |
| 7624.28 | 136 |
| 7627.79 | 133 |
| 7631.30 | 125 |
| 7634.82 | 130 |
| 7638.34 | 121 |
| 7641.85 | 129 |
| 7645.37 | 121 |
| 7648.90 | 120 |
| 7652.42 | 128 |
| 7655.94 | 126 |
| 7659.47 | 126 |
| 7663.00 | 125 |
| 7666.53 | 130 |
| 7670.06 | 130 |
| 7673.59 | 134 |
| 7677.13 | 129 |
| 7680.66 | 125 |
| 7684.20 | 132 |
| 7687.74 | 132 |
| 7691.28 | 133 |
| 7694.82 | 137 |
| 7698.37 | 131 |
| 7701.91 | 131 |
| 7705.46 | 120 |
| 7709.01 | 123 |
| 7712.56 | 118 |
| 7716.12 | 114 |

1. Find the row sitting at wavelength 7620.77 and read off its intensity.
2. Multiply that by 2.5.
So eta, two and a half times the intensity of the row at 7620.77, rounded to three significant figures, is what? 320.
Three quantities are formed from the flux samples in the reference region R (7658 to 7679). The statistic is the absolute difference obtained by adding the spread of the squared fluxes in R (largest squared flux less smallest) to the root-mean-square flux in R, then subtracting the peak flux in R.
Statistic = 2326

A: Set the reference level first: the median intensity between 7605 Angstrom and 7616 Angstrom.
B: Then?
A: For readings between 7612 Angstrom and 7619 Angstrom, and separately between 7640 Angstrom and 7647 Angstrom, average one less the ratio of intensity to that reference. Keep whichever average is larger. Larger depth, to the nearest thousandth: 0.046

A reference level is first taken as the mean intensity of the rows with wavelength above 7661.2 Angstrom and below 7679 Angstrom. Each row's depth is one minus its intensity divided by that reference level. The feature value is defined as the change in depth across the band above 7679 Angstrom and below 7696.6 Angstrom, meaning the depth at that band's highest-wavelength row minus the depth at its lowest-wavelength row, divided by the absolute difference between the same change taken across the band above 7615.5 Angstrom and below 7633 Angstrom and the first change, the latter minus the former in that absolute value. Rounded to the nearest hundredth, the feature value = -1.20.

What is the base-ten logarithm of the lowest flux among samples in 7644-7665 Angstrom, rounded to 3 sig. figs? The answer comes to 2.08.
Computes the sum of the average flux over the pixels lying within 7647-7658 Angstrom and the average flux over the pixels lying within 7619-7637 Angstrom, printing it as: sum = 255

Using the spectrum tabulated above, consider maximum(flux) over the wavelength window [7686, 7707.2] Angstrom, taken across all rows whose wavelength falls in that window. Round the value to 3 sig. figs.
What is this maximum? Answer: 137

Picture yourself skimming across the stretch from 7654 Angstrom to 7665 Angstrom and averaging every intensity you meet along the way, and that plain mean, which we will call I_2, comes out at 126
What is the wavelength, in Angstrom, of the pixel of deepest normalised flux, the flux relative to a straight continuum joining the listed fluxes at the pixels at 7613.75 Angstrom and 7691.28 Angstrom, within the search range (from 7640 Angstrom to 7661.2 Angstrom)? 7648.90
